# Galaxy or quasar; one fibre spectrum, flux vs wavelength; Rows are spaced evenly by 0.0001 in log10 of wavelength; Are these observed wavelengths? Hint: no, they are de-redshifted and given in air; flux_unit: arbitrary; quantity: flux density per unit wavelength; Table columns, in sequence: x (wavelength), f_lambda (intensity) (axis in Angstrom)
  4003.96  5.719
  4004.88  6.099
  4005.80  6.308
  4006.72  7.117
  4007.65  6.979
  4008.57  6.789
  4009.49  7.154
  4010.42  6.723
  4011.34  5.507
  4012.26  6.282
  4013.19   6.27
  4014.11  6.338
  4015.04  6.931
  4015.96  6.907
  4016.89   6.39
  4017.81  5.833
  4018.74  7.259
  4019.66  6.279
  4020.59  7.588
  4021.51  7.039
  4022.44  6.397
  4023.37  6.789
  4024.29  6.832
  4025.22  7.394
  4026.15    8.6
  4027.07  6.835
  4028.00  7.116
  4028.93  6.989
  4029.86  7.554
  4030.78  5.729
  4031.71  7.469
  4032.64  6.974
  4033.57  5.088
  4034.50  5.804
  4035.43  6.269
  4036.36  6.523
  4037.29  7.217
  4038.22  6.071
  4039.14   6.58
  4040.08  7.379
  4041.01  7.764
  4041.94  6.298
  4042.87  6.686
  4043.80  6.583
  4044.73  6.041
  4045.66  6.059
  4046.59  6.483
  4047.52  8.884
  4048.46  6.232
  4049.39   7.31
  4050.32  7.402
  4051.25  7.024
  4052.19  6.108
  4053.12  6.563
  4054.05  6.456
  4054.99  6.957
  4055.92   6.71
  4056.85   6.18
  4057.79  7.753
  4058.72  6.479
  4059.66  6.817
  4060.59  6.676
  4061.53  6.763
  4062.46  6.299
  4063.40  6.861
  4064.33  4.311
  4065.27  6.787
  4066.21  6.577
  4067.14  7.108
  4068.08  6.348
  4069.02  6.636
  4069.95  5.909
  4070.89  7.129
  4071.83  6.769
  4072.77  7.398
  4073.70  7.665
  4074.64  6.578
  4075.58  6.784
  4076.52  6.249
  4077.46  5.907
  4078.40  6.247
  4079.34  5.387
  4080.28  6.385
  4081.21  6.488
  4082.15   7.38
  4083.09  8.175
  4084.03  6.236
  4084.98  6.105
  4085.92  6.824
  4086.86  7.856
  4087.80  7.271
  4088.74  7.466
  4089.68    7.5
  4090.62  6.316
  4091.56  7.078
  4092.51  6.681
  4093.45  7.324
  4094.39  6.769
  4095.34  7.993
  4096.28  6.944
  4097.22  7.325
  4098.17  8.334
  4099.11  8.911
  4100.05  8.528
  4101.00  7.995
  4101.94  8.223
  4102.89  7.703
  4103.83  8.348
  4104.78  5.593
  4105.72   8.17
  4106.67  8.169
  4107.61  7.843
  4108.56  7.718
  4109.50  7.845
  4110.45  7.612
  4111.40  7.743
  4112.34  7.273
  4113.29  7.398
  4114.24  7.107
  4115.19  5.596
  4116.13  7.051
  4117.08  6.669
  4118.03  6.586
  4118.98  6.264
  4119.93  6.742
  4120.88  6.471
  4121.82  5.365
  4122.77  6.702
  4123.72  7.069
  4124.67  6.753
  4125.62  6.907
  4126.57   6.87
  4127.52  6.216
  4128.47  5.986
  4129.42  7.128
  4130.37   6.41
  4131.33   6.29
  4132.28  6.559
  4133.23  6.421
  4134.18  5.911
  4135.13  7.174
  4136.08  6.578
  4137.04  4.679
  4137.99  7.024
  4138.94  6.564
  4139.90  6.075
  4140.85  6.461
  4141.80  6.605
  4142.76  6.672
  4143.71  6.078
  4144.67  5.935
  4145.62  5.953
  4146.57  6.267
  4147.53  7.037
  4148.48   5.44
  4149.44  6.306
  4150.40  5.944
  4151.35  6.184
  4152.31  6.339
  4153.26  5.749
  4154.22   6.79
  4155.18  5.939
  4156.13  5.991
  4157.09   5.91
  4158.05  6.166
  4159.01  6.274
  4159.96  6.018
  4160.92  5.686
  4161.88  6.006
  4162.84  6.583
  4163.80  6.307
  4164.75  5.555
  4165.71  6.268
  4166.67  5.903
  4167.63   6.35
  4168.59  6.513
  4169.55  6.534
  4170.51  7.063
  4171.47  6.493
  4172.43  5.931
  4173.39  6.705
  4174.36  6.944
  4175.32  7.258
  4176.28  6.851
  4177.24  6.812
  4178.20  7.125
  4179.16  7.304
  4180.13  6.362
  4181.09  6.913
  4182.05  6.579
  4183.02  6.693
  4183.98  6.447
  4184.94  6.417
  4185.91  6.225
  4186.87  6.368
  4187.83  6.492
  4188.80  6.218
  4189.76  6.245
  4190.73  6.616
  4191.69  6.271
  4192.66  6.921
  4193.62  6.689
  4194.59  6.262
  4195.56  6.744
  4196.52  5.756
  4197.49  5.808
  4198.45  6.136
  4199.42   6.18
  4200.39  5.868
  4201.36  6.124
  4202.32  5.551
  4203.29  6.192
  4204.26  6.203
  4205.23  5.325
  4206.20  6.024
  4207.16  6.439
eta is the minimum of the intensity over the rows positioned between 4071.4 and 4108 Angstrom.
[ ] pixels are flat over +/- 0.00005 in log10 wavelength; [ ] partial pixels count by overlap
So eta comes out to 5.387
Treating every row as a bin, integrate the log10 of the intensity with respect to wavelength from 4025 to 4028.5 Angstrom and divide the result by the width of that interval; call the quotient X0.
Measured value 0.87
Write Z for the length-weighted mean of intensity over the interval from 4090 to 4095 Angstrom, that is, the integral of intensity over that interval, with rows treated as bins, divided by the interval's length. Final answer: 6.9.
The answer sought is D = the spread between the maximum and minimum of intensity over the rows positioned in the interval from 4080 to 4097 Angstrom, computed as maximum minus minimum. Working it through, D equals 2.1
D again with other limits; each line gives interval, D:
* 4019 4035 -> 3.5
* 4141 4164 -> 1.6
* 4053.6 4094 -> 3.9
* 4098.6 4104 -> 1.2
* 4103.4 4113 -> 2.8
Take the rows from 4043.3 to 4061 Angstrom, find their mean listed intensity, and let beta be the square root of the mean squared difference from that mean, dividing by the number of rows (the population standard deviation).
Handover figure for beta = 0.68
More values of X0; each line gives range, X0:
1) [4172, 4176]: 0.83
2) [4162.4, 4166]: 0.79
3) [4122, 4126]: 0.83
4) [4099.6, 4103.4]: 0.91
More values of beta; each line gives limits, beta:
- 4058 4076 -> 0.67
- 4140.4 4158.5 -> 0.38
